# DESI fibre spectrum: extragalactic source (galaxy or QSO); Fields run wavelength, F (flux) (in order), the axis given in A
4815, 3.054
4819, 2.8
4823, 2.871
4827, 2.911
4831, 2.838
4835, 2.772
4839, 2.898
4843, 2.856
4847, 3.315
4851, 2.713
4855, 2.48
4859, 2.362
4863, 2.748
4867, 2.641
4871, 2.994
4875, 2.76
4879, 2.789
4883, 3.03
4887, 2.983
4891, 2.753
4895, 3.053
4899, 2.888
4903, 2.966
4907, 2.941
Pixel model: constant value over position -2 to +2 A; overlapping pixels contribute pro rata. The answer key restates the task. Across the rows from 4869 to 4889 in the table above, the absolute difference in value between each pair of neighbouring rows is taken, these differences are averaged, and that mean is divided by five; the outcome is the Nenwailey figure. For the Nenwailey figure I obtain 0.028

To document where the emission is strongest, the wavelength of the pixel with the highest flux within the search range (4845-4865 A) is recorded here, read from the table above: 4847 A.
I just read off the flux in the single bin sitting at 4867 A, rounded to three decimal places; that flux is 2.641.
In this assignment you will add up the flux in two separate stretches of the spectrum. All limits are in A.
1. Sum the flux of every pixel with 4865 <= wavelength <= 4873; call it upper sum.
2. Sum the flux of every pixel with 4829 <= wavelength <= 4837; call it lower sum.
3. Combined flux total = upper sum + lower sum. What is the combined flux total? 11.2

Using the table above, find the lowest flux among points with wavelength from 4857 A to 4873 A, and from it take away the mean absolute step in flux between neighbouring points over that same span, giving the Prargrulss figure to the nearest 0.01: 2.08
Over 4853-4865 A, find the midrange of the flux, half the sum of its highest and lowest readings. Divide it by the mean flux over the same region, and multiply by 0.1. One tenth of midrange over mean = 0.101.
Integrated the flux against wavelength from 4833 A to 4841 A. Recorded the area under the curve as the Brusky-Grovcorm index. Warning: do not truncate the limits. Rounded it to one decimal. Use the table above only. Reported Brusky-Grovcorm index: 22.7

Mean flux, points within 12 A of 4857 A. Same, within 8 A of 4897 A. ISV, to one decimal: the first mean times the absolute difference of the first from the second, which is 0.6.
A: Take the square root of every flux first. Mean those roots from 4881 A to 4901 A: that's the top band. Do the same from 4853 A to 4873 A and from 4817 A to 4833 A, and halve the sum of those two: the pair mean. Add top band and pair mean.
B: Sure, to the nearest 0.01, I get 3.37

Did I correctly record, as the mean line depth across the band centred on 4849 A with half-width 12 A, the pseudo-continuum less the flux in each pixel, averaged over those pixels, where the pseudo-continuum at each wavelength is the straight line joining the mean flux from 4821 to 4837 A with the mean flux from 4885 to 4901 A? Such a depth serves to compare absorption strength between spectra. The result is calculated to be 0.10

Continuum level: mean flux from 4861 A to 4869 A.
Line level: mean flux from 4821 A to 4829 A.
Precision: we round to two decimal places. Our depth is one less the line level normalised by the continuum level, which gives -0.07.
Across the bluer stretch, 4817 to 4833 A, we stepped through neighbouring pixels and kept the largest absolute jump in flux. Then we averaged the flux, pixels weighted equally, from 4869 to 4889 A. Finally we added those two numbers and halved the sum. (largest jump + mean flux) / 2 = 1.49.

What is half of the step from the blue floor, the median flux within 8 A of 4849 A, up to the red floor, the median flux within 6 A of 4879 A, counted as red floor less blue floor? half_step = 0.002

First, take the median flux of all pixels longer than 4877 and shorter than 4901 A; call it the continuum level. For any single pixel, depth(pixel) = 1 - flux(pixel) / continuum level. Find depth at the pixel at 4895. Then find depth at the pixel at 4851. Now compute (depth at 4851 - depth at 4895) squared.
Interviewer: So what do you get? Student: 0.013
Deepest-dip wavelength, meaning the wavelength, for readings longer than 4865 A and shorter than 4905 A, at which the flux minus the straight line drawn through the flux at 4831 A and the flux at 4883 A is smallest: 4867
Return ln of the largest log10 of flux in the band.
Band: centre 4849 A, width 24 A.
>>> -0.65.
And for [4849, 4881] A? -0.74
